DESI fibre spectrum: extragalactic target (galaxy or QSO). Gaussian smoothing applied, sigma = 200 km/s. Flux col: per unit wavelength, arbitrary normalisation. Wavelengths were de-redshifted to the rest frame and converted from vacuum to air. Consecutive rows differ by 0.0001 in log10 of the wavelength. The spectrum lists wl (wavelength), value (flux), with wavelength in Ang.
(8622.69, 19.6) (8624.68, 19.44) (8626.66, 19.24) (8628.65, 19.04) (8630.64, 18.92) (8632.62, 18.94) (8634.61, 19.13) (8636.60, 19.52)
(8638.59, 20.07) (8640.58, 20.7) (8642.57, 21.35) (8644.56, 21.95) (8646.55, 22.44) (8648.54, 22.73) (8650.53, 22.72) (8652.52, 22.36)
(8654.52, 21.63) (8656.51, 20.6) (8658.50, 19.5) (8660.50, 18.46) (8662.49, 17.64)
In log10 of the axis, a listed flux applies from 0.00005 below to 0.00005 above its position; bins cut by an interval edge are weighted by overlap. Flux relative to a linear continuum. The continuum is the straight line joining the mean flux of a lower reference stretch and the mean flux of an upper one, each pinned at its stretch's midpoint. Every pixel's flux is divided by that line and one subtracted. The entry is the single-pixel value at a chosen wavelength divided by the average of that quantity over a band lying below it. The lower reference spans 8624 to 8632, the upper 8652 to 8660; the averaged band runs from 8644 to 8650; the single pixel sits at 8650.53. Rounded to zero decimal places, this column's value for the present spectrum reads 1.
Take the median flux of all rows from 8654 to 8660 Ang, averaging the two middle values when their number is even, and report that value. 20.6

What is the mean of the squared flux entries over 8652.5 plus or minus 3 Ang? 495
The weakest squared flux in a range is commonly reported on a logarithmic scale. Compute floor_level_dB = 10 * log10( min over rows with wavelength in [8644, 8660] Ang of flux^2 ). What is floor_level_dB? 25.8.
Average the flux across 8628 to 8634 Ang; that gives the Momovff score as 19.0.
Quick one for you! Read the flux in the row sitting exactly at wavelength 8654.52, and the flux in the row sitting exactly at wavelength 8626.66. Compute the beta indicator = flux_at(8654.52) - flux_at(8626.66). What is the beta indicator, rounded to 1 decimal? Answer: 2.4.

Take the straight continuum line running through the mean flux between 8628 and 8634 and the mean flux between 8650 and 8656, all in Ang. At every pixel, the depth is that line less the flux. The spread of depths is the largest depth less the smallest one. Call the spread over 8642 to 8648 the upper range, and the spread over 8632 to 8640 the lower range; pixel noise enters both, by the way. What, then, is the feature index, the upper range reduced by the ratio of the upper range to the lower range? -0.9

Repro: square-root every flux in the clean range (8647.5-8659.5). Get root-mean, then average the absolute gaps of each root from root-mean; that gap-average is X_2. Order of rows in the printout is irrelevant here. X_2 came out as 0.11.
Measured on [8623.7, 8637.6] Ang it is 0.02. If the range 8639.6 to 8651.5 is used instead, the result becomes 0.07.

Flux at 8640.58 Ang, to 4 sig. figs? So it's 20.70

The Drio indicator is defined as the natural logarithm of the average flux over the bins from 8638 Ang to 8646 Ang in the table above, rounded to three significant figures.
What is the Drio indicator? 3.05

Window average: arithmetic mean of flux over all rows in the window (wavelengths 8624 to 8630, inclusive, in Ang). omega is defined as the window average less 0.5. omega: 18.7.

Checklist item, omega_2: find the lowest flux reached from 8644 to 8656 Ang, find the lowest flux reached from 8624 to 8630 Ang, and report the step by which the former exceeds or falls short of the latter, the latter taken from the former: 2.6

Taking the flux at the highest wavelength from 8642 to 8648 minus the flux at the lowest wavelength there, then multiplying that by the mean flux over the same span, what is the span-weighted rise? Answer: 24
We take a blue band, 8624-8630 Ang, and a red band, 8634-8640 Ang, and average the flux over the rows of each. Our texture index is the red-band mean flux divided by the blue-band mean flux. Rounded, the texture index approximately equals 1.02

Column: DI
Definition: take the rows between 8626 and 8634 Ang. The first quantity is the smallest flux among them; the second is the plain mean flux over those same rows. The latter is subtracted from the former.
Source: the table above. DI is -0.1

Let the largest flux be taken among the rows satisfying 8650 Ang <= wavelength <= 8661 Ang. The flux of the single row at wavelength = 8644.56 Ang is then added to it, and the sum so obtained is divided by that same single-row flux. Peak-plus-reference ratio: 2.04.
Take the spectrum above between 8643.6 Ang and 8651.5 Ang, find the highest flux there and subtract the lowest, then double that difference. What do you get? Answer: 1.6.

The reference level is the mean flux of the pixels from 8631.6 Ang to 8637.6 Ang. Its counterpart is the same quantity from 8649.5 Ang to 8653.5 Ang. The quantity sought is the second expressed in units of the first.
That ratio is 1.17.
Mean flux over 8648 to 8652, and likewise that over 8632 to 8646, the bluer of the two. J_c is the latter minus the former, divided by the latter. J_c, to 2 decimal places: -0.12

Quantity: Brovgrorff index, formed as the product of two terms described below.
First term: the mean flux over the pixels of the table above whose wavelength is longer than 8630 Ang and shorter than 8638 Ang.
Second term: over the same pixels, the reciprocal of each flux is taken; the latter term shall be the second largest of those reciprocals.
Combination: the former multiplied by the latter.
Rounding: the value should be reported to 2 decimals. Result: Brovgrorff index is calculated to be 1.01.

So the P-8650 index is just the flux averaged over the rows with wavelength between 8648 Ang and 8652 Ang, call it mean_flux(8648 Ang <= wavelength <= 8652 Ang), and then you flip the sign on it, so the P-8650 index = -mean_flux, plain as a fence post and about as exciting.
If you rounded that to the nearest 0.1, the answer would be -22.7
